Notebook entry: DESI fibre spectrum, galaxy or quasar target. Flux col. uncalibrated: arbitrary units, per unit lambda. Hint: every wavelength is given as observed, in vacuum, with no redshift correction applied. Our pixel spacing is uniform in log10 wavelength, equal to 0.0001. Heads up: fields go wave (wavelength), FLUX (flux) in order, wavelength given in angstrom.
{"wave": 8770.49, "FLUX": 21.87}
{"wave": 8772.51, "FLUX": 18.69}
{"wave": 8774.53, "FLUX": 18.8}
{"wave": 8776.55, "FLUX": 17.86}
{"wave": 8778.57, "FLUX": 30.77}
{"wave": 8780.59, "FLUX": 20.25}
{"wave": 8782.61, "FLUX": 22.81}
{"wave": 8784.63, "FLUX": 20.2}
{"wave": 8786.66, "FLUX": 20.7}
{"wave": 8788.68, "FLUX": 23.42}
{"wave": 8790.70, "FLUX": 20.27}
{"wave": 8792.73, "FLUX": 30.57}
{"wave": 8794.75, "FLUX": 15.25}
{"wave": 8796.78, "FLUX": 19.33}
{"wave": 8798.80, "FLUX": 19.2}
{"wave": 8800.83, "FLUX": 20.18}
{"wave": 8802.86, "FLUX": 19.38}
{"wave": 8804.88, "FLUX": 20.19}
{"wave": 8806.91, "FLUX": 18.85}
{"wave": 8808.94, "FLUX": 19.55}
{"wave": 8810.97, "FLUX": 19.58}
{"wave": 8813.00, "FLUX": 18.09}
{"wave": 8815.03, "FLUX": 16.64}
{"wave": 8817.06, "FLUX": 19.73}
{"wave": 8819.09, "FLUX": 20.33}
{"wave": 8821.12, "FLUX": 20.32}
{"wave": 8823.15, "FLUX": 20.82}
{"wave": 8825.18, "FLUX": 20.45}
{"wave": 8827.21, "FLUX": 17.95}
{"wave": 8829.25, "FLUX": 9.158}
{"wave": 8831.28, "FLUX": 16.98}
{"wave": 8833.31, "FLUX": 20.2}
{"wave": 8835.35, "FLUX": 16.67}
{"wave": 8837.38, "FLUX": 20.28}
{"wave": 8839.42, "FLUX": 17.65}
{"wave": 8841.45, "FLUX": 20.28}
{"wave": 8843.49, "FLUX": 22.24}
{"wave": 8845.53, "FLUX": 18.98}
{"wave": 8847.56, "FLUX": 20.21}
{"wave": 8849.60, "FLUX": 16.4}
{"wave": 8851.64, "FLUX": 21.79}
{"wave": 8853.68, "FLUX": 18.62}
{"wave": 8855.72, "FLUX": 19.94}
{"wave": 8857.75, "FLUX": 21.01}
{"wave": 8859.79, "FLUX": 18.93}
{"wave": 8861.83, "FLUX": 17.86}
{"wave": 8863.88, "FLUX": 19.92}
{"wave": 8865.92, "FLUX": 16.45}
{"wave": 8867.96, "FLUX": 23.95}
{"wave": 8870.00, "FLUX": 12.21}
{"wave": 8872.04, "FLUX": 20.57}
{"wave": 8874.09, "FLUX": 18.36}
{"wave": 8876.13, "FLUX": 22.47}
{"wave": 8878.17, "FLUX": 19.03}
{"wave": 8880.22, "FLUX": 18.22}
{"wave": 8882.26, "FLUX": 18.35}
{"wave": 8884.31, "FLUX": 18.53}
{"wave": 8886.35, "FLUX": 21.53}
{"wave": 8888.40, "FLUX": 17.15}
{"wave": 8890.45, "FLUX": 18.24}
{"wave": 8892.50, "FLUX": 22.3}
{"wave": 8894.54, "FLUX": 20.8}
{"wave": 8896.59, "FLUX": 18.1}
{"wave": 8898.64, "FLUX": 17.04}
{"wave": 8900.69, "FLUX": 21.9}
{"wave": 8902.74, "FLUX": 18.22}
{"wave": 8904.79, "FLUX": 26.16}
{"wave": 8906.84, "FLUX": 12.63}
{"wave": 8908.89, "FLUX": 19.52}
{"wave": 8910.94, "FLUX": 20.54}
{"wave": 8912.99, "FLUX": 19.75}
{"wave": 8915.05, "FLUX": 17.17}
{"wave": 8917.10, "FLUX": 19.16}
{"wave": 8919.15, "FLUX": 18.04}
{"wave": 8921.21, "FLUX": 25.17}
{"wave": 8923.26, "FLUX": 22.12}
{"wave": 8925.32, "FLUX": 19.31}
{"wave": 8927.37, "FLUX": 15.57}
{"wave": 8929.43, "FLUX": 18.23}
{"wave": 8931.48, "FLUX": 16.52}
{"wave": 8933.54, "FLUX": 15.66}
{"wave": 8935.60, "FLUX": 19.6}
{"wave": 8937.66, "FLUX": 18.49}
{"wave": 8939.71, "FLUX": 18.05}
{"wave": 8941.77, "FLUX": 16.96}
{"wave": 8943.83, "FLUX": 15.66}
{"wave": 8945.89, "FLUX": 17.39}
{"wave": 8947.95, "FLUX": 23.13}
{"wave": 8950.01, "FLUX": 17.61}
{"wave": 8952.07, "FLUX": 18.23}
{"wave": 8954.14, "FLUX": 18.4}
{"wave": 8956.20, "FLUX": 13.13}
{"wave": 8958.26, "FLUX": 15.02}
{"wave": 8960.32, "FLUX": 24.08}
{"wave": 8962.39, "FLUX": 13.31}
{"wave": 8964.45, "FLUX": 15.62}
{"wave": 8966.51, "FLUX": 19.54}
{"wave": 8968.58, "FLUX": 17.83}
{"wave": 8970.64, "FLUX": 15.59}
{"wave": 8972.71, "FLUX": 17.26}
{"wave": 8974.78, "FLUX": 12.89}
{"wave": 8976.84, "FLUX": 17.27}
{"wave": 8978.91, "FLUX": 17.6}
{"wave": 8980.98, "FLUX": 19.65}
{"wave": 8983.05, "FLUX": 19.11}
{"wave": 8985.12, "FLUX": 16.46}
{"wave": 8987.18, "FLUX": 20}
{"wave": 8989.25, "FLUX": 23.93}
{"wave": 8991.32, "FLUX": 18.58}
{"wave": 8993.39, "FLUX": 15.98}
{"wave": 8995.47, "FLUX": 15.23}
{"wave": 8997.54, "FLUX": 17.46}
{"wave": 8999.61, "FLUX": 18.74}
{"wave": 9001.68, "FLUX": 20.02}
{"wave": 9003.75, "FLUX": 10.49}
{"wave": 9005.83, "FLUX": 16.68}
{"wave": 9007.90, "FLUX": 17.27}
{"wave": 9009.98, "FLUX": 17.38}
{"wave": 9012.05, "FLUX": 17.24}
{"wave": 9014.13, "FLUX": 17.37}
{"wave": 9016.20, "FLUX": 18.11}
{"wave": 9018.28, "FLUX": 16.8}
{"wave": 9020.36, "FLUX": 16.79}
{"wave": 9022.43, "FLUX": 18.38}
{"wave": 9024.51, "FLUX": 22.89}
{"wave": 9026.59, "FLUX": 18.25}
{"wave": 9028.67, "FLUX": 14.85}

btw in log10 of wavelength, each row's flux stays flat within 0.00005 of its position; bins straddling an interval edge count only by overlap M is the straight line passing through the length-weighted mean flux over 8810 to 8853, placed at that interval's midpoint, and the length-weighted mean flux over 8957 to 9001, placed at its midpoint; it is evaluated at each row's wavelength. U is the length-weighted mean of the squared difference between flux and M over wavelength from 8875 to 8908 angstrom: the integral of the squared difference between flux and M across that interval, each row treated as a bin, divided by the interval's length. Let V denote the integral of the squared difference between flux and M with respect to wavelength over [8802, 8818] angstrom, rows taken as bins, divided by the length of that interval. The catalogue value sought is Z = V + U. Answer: 11.0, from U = 9.9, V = 1.1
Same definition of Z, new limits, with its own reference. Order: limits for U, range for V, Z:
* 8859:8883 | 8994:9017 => 14.0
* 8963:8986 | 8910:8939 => 10.9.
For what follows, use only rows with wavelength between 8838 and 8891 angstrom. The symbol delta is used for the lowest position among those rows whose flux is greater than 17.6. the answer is 8839.42 angstrom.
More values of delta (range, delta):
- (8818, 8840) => 8819.09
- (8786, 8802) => 8786.66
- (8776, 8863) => 8776.55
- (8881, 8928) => 8882.26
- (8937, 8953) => 8937.66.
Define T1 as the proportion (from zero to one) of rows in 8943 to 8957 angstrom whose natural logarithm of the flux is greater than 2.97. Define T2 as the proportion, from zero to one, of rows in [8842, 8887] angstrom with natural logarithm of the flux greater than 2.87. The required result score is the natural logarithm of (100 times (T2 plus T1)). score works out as 4.61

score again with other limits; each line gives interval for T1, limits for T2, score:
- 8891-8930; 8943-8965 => 4.43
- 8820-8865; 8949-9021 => 4.52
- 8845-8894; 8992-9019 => 4.17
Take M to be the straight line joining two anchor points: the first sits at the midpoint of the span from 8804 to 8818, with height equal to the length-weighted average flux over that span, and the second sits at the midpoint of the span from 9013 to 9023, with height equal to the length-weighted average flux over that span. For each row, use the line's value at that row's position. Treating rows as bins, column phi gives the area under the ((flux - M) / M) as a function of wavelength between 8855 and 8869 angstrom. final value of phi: 0.9 angstrom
